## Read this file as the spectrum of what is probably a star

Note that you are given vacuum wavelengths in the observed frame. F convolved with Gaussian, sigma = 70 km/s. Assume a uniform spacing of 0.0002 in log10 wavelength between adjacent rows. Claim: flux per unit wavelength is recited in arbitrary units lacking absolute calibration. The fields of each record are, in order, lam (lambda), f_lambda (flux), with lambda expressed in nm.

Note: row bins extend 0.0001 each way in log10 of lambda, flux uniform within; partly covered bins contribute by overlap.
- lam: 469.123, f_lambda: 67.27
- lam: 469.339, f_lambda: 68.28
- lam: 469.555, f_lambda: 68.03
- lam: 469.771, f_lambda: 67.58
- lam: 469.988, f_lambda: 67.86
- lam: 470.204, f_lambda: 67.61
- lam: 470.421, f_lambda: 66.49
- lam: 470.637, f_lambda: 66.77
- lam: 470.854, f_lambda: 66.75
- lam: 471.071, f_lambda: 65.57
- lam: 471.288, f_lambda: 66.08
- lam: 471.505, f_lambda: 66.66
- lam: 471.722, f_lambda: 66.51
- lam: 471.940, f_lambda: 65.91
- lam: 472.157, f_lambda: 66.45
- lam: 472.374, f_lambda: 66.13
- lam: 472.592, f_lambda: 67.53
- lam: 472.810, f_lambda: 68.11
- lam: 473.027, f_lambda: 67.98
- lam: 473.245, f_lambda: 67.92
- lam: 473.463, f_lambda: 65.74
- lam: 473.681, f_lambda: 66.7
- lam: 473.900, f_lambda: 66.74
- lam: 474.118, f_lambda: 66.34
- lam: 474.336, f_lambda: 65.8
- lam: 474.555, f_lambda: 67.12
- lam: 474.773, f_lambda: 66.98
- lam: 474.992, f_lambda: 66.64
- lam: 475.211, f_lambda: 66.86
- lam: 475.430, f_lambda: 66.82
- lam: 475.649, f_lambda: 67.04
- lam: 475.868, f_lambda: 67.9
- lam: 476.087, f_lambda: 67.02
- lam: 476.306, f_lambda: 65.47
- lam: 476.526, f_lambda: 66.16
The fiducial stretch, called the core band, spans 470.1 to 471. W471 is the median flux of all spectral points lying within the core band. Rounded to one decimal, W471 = 66.8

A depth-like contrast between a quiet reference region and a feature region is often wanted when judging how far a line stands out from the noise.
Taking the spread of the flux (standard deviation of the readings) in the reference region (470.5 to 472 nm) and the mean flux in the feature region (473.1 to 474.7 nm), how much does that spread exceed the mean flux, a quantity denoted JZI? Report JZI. -66.2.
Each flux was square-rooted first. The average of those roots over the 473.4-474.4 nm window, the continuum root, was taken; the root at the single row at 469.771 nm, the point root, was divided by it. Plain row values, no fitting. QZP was 1.01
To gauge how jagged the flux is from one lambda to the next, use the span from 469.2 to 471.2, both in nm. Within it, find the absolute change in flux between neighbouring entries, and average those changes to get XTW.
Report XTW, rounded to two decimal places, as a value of 0.48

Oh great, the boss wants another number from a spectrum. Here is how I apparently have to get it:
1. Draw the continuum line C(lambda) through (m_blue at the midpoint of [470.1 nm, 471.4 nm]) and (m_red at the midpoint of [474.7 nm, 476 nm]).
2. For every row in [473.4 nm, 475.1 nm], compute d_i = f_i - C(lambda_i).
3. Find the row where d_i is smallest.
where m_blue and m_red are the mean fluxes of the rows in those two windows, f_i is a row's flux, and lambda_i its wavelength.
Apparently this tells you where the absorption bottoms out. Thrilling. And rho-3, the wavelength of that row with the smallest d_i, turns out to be 474.336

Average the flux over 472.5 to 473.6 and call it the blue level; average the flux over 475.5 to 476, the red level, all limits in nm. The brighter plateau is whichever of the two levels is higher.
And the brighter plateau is 67.5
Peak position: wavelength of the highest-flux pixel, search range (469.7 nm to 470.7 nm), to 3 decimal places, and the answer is 469.988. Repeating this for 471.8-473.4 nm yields 472.810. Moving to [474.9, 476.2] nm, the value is 475.868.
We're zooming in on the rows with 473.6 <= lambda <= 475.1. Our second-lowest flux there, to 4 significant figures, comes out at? 66.34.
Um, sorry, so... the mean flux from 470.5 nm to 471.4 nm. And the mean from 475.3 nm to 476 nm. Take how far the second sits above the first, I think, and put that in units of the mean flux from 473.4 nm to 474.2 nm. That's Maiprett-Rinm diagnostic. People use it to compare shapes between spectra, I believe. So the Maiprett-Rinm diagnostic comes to 0.014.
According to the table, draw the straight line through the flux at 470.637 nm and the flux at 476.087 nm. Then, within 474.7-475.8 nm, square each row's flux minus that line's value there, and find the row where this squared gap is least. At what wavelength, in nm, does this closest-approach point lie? 474.773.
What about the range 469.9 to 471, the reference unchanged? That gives 470.637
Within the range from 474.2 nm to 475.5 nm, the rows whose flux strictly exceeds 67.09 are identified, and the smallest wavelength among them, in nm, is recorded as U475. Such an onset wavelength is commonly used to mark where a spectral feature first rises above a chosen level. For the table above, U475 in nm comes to 474.555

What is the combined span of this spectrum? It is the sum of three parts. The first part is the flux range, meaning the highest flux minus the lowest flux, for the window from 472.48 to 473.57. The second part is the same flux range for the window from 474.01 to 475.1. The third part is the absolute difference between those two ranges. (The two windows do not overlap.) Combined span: 4.74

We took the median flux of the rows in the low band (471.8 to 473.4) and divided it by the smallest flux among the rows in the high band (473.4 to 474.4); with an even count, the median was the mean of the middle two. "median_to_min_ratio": 1.03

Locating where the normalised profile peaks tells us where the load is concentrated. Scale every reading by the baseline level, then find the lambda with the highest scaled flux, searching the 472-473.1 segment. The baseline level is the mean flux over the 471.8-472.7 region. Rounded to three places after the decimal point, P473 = 472.810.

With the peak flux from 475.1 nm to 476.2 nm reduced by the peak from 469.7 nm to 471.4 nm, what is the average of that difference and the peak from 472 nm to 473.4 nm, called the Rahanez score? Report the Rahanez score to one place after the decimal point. 34.1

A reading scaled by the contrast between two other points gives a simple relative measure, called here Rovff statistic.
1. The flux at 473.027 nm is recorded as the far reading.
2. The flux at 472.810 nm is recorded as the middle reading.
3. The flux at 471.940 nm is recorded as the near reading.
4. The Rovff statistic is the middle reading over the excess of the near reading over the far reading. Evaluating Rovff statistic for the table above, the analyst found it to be -33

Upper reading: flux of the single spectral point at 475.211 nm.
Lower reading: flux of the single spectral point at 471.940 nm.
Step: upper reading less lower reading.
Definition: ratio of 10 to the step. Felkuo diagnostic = 11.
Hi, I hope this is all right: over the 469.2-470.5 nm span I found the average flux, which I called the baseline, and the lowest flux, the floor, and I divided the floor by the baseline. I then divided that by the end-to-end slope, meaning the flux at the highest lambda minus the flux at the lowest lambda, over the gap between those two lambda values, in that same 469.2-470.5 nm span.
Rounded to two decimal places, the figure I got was -0.59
